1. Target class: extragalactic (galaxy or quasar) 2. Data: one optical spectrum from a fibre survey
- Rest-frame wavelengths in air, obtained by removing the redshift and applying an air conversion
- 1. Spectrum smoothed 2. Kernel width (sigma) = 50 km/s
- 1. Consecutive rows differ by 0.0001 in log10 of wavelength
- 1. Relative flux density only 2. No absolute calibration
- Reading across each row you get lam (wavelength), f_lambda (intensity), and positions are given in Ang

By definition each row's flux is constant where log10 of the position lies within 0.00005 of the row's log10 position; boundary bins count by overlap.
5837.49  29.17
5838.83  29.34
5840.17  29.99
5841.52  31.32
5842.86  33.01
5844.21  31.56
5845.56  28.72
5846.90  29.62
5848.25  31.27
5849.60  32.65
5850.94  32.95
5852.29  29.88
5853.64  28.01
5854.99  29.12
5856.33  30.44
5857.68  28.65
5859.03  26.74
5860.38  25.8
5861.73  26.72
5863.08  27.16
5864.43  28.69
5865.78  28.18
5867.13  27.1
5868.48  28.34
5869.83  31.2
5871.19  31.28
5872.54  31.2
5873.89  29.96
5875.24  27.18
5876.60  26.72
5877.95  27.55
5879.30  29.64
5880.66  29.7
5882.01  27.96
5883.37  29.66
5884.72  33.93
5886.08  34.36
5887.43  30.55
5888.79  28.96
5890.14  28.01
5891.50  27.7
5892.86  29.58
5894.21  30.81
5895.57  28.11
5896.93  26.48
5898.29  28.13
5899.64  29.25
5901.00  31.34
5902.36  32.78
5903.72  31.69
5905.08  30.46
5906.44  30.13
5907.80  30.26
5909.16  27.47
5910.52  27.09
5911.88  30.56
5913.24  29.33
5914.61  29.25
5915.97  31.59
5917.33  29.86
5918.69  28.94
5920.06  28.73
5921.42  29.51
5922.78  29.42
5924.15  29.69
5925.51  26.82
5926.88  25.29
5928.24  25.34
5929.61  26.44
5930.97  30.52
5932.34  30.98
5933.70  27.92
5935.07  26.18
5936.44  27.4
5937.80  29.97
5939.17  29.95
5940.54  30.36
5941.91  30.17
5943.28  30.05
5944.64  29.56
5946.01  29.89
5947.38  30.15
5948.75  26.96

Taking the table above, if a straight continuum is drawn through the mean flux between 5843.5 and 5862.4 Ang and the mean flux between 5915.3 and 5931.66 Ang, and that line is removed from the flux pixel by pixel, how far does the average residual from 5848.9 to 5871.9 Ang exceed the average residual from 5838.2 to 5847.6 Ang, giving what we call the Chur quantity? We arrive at -1.3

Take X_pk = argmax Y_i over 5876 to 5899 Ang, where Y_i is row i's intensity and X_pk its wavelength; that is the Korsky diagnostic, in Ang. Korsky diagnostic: 5886.08 Ang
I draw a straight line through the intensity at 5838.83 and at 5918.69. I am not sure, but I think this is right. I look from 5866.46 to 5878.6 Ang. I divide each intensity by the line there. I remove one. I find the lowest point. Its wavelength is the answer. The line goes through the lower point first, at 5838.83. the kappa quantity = 5876.60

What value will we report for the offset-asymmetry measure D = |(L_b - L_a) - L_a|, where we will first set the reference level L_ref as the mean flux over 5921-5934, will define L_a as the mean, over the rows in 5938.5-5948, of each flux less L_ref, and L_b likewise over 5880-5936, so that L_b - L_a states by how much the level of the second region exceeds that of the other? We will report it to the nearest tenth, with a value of 2.6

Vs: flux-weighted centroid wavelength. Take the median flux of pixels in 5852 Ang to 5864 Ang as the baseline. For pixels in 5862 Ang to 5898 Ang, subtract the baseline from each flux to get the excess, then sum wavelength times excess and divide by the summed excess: 5881.7 Ang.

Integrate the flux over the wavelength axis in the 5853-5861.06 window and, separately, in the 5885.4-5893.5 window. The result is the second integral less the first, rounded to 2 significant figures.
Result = 15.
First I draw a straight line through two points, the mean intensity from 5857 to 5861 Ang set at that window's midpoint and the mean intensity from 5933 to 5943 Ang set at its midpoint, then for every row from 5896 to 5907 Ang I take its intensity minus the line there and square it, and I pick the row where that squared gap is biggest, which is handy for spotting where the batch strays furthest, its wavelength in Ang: 5902.36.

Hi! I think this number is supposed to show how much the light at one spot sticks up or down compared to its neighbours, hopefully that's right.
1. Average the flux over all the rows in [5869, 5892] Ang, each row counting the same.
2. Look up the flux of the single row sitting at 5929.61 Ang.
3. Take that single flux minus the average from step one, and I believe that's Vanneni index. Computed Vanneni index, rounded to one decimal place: -3.3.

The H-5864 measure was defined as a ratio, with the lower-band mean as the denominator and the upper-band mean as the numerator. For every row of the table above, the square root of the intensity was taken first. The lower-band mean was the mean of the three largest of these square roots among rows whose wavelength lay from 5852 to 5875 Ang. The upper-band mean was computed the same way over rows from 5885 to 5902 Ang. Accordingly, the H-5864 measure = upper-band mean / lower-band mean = 1.015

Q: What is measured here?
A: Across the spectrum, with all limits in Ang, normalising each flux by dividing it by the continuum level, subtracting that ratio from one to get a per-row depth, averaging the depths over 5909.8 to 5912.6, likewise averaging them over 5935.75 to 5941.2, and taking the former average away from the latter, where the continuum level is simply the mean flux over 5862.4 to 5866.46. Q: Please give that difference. -0.021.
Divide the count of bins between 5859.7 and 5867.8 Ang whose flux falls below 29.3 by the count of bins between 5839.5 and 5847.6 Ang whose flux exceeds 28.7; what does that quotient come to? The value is 1.0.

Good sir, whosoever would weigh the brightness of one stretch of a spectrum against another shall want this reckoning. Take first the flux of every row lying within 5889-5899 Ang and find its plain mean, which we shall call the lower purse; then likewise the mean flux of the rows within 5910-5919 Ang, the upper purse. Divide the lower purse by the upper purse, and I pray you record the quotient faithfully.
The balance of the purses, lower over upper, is 0.96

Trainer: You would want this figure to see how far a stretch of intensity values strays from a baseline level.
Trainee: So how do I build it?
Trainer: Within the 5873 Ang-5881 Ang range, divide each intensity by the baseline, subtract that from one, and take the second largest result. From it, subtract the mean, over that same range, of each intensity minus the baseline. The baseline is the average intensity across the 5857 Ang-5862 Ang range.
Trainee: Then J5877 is -1.5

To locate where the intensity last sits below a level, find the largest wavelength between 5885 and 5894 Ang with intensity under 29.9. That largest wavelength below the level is 5892.86 Ang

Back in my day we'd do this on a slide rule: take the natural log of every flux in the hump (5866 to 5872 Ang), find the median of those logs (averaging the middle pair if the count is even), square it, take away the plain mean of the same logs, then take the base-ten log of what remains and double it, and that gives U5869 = 1.82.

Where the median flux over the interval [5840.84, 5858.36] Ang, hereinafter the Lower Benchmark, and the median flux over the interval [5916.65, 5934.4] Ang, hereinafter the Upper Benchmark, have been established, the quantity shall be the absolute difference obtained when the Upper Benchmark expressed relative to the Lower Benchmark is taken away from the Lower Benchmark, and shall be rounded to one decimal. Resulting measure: 29.5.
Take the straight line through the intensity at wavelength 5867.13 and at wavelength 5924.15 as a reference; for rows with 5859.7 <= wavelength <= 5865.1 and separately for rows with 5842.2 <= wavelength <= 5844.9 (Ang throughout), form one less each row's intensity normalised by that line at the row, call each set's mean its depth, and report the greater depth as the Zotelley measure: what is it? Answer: -0.0076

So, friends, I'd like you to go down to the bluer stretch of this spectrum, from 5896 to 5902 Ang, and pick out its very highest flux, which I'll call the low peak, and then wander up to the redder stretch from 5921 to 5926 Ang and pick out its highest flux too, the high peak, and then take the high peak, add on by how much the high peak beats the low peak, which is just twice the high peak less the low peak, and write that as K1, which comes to 28.0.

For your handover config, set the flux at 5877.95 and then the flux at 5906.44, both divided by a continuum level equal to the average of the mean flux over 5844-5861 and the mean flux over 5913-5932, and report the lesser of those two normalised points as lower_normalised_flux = 0.95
